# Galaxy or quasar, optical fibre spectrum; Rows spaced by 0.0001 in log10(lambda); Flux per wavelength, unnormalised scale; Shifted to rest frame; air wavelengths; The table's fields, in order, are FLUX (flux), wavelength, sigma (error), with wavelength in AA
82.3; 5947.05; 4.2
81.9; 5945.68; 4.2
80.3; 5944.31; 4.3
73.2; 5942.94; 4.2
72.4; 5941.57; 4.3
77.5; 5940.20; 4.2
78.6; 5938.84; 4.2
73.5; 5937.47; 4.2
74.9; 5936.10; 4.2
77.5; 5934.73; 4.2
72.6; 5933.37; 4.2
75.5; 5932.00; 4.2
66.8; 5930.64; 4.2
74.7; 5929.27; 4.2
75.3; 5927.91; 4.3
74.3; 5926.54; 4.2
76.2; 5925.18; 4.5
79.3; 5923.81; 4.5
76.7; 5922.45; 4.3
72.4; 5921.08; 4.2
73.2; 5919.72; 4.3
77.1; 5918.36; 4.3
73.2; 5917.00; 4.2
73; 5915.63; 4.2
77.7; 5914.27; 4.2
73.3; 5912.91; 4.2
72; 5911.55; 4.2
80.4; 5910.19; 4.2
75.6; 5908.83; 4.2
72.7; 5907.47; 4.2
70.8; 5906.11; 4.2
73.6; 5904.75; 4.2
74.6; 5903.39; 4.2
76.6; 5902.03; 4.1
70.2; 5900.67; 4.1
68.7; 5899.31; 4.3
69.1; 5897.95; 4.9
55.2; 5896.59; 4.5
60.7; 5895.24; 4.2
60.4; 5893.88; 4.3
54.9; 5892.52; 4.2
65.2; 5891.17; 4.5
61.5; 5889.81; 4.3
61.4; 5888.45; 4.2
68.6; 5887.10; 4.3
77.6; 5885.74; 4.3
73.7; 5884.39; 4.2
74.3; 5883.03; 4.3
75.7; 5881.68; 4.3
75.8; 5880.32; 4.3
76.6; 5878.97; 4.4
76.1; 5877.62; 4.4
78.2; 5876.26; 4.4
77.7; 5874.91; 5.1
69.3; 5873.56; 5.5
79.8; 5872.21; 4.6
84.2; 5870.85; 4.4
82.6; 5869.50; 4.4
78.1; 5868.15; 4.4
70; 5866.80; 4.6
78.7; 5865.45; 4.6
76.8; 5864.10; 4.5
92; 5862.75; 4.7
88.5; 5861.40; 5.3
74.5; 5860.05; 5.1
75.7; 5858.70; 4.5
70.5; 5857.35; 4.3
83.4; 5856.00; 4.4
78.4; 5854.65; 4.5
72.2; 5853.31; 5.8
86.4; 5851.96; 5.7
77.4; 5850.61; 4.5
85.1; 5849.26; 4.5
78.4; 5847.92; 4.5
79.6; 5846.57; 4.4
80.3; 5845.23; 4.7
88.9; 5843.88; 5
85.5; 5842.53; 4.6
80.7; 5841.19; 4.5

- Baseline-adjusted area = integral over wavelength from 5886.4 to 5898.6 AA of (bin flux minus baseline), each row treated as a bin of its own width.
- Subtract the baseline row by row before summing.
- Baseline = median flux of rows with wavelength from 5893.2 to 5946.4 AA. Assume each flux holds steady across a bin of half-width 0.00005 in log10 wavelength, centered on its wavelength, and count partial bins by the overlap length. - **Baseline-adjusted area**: -143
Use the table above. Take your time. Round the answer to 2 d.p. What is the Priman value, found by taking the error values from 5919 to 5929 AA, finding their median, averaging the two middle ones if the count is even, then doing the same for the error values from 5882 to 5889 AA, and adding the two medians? 8.60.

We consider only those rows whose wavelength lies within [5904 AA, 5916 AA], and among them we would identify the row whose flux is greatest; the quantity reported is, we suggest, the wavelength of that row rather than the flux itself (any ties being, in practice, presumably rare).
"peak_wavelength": 5910.19 AA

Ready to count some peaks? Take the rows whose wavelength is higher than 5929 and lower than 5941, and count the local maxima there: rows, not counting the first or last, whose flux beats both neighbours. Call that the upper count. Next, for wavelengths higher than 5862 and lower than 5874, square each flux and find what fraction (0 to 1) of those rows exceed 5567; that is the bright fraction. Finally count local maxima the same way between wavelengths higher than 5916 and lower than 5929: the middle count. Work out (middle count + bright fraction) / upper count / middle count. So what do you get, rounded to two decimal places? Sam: 0.46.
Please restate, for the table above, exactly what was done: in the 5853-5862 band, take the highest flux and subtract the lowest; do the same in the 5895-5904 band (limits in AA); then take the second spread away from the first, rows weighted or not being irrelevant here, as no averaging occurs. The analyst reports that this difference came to -3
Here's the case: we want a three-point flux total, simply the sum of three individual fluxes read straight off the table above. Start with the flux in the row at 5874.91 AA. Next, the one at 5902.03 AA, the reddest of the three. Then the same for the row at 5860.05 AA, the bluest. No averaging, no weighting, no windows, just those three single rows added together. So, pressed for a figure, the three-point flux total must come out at 229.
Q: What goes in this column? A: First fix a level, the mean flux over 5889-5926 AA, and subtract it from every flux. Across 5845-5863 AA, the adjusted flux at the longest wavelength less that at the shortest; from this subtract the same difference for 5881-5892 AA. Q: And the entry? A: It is 22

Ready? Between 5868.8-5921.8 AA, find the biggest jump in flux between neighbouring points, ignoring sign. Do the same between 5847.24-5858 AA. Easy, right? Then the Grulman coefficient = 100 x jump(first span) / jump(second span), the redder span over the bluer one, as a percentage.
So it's 98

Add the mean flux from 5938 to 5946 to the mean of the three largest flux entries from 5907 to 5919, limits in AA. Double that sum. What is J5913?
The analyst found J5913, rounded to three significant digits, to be 311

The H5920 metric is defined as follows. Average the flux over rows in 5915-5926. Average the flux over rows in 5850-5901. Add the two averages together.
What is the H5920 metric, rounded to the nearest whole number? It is 149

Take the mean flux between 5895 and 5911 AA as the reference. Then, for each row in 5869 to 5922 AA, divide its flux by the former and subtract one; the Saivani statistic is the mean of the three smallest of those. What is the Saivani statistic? -0.20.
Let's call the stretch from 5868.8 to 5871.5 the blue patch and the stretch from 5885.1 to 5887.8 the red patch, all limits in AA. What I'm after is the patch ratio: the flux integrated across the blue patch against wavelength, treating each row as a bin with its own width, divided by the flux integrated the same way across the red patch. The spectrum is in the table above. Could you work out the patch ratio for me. 1.14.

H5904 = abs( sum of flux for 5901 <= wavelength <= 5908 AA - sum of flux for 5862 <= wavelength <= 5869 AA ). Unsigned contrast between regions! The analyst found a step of 27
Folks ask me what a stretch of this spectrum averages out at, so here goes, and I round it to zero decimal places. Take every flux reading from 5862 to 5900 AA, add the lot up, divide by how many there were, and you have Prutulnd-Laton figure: 72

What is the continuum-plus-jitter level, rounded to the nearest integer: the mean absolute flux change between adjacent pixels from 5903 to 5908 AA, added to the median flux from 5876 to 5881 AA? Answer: 78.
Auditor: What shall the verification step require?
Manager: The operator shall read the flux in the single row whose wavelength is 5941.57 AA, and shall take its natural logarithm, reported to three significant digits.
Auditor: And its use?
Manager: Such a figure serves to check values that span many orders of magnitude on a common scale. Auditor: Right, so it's 4.28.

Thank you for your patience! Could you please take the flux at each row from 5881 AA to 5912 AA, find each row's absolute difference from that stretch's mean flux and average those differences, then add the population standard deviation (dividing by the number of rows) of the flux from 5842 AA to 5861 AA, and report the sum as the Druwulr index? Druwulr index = 11.2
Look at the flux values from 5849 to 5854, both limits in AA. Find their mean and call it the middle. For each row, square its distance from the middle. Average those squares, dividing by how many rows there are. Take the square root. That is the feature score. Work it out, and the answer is 5.8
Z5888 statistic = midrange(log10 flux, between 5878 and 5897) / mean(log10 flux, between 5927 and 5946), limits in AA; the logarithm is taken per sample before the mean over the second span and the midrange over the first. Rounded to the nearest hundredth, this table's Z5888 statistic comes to 0.97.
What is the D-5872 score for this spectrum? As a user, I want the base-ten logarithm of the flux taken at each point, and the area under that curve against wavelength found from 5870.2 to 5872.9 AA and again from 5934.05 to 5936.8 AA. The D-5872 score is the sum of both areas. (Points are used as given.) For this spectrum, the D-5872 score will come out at 10.3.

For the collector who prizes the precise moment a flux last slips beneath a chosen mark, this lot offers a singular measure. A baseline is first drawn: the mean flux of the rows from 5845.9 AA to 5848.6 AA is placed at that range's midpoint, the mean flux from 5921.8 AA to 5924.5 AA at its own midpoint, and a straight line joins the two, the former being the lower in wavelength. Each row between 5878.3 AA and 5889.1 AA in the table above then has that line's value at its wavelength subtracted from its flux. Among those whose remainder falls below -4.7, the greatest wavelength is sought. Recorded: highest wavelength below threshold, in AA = 5888.45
